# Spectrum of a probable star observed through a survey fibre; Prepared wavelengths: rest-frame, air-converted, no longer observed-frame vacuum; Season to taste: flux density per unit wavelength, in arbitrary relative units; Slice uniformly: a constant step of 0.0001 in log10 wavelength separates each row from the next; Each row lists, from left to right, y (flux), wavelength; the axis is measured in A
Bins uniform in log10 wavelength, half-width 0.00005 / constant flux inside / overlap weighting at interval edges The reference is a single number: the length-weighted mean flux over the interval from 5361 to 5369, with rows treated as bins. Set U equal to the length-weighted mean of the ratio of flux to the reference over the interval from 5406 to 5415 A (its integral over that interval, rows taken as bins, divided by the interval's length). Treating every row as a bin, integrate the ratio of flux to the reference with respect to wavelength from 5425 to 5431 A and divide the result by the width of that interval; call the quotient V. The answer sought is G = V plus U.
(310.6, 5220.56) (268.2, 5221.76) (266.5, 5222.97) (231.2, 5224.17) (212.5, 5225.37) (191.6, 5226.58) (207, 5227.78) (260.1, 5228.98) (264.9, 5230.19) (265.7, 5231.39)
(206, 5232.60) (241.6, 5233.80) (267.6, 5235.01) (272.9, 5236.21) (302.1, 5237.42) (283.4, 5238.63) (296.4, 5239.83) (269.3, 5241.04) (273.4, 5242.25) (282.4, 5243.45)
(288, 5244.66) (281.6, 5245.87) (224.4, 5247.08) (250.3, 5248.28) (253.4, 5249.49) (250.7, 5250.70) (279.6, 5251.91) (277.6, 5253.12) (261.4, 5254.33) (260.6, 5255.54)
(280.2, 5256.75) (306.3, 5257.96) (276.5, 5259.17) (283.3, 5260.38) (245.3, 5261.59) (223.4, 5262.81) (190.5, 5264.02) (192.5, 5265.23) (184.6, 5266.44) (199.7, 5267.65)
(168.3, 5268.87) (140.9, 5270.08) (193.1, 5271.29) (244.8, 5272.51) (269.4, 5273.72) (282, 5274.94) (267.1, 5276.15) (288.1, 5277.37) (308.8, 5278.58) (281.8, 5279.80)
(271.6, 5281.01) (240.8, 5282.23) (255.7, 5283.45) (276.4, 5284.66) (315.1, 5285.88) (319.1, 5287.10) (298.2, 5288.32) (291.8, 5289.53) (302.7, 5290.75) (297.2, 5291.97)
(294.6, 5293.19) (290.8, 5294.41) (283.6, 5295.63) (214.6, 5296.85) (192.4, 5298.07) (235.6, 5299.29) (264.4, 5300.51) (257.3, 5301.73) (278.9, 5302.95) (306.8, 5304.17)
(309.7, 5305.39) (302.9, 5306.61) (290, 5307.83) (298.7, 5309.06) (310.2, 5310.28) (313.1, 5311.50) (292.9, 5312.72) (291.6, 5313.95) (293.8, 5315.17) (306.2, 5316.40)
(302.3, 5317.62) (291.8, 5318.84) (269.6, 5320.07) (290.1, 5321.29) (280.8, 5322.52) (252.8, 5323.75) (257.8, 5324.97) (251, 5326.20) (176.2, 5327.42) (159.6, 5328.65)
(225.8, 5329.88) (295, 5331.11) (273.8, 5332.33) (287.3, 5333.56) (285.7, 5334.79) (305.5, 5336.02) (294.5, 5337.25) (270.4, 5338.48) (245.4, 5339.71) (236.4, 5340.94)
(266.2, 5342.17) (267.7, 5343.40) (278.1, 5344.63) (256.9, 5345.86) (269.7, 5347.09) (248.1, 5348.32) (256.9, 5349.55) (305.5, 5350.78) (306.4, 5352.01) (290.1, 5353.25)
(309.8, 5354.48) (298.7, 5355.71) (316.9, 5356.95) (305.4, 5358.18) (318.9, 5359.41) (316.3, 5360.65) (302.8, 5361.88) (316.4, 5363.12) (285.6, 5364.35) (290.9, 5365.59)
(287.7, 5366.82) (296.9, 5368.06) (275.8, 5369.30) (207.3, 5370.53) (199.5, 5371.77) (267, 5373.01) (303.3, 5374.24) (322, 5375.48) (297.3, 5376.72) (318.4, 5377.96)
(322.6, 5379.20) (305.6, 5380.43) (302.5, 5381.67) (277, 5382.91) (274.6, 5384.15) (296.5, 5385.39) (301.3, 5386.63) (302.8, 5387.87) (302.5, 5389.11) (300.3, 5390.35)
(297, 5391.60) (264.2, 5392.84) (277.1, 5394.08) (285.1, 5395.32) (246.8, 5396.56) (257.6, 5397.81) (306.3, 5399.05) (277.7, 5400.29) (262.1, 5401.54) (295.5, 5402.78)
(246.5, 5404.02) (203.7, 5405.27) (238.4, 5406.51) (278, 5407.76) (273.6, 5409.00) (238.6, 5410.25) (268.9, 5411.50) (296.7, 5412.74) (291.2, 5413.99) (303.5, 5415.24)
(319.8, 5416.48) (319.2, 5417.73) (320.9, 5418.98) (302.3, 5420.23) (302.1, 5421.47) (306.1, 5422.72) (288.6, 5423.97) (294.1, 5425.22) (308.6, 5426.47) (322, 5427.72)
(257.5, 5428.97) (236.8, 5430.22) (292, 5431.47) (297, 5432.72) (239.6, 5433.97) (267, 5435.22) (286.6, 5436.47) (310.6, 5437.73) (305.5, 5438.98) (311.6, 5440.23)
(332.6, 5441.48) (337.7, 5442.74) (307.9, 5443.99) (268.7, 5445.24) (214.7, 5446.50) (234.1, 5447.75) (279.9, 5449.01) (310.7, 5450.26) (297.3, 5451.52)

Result 1.87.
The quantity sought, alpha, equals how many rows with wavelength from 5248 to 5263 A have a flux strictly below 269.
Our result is 7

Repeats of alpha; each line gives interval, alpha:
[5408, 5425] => 2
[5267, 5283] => 7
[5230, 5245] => 5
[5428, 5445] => 4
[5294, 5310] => 5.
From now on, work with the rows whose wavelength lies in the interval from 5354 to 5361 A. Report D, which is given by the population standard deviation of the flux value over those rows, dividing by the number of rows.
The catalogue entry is 7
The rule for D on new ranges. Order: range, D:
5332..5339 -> 12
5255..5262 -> 19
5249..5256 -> 11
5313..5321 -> 12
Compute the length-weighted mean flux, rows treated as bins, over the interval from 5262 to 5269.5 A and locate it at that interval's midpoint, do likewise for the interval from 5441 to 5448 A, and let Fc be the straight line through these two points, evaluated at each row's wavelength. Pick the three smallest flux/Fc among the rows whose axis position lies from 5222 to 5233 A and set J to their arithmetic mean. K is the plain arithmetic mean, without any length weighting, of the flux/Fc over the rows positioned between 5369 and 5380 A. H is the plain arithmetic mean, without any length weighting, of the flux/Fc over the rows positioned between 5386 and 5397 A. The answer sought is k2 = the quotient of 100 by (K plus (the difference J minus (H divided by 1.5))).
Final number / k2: 65.5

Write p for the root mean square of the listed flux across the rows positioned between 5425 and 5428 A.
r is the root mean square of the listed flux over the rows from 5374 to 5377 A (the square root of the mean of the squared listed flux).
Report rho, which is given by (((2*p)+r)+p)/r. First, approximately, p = 308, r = 308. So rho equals 4.0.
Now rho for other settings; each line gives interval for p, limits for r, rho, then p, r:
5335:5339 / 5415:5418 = 3.8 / 291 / 314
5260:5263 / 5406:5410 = 3.9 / 252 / 264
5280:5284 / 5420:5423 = 3.5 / 256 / 304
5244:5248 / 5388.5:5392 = 3.7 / 266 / 300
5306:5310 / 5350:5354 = 4.0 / 297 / 301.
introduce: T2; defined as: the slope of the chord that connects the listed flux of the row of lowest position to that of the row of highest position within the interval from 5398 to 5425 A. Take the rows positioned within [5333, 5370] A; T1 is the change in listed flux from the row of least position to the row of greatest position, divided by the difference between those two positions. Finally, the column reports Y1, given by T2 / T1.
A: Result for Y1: 2.2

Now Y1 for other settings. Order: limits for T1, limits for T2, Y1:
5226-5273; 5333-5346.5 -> -2.1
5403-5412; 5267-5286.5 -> 2.1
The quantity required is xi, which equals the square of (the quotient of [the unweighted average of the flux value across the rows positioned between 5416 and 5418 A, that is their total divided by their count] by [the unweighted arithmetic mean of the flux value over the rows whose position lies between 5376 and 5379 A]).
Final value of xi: 1.08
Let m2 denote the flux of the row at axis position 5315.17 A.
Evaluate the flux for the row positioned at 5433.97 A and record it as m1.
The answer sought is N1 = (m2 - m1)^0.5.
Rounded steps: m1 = 239.6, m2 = 293.8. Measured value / 7.4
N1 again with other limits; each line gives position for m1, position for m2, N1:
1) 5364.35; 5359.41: 5.8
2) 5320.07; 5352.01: 6.1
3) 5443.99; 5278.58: 0.9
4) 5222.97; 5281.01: 2.3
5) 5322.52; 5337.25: 3.7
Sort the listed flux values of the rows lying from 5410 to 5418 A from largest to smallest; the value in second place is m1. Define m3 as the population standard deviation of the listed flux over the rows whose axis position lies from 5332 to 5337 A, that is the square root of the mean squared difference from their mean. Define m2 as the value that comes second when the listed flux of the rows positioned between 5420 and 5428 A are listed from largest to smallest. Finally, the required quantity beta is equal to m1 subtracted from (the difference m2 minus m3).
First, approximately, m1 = 319.2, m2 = 308.6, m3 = 11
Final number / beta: -22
